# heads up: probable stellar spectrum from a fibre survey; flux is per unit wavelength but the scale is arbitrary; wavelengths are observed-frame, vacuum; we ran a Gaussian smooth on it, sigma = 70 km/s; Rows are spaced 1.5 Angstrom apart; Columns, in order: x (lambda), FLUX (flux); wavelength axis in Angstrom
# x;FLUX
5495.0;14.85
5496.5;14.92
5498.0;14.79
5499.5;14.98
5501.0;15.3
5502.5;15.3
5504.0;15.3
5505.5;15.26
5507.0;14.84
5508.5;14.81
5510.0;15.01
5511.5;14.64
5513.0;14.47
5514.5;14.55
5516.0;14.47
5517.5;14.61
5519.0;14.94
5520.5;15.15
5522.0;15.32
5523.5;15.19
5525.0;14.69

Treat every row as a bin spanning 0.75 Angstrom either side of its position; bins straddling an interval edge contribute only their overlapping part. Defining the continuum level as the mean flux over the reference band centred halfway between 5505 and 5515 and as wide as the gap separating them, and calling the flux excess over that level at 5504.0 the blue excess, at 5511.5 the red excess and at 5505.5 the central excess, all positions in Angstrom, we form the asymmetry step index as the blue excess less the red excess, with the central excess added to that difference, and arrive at 1.1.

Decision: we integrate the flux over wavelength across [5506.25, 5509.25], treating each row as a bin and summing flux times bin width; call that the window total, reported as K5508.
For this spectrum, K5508 44.5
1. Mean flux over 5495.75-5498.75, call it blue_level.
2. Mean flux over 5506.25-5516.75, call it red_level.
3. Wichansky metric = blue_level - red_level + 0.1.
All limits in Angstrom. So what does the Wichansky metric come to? 0.27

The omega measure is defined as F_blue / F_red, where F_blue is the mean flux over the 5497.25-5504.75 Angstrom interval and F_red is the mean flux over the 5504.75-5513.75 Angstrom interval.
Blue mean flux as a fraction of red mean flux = 1.02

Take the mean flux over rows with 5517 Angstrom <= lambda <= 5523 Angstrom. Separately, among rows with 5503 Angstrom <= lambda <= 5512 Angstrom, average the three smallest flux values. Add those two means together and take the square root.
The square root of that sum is 5.46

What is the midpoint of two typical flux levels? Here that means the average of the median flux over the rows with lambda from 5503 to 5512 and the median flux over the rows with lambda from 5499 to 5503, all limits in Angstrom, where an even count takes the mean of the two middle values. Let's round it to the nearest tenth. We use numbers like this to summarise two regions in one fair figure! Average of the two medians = 15.1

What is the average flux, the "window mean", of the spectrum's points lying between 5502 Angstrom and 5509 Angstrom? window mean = 15.1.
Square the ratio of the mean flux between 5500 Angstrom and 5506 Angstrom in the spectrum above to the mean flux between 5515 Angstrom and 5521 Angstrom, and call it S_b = 1.07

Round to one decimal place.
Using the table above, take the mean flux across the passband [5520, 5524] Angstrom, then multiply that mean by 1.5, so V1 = 22.8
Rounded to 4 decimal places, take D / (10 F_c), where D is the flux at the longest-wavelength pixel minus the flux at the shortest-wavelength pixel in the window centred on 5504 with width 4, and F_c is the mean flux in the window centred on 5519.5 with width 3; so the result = -0.0003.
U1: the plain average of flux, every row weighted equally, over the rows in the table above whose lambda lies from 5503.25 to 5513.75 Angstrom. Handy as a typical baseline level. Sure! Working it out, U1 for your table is 14.9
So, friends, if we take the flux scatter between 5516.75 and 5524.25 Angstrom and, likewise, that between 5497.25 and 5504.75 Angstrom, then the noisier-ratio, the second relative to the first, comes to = 0.85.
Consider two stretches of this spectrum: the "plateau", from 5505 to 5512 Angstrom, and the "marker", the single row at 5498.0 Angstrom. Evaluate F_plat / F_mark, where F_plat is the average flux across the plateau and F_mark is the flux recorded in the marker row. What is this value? 1.01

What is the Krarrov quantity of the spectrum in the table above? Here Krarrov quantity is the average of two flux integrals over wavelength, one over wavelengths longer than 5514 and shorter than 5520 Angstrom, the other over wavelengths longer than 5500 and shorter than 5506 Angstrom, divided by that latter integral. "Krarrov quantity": 1.0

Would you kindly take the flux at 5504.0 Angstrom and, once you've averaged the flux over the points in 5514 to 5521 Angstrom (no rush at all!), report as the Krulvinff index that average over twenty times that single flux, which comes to 0.0482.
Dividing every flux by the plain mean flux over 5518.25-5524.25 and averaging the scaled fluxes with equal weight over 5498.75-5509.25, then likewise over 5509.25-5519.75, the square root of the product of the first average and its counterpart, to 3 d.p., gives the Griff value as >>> 0.983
